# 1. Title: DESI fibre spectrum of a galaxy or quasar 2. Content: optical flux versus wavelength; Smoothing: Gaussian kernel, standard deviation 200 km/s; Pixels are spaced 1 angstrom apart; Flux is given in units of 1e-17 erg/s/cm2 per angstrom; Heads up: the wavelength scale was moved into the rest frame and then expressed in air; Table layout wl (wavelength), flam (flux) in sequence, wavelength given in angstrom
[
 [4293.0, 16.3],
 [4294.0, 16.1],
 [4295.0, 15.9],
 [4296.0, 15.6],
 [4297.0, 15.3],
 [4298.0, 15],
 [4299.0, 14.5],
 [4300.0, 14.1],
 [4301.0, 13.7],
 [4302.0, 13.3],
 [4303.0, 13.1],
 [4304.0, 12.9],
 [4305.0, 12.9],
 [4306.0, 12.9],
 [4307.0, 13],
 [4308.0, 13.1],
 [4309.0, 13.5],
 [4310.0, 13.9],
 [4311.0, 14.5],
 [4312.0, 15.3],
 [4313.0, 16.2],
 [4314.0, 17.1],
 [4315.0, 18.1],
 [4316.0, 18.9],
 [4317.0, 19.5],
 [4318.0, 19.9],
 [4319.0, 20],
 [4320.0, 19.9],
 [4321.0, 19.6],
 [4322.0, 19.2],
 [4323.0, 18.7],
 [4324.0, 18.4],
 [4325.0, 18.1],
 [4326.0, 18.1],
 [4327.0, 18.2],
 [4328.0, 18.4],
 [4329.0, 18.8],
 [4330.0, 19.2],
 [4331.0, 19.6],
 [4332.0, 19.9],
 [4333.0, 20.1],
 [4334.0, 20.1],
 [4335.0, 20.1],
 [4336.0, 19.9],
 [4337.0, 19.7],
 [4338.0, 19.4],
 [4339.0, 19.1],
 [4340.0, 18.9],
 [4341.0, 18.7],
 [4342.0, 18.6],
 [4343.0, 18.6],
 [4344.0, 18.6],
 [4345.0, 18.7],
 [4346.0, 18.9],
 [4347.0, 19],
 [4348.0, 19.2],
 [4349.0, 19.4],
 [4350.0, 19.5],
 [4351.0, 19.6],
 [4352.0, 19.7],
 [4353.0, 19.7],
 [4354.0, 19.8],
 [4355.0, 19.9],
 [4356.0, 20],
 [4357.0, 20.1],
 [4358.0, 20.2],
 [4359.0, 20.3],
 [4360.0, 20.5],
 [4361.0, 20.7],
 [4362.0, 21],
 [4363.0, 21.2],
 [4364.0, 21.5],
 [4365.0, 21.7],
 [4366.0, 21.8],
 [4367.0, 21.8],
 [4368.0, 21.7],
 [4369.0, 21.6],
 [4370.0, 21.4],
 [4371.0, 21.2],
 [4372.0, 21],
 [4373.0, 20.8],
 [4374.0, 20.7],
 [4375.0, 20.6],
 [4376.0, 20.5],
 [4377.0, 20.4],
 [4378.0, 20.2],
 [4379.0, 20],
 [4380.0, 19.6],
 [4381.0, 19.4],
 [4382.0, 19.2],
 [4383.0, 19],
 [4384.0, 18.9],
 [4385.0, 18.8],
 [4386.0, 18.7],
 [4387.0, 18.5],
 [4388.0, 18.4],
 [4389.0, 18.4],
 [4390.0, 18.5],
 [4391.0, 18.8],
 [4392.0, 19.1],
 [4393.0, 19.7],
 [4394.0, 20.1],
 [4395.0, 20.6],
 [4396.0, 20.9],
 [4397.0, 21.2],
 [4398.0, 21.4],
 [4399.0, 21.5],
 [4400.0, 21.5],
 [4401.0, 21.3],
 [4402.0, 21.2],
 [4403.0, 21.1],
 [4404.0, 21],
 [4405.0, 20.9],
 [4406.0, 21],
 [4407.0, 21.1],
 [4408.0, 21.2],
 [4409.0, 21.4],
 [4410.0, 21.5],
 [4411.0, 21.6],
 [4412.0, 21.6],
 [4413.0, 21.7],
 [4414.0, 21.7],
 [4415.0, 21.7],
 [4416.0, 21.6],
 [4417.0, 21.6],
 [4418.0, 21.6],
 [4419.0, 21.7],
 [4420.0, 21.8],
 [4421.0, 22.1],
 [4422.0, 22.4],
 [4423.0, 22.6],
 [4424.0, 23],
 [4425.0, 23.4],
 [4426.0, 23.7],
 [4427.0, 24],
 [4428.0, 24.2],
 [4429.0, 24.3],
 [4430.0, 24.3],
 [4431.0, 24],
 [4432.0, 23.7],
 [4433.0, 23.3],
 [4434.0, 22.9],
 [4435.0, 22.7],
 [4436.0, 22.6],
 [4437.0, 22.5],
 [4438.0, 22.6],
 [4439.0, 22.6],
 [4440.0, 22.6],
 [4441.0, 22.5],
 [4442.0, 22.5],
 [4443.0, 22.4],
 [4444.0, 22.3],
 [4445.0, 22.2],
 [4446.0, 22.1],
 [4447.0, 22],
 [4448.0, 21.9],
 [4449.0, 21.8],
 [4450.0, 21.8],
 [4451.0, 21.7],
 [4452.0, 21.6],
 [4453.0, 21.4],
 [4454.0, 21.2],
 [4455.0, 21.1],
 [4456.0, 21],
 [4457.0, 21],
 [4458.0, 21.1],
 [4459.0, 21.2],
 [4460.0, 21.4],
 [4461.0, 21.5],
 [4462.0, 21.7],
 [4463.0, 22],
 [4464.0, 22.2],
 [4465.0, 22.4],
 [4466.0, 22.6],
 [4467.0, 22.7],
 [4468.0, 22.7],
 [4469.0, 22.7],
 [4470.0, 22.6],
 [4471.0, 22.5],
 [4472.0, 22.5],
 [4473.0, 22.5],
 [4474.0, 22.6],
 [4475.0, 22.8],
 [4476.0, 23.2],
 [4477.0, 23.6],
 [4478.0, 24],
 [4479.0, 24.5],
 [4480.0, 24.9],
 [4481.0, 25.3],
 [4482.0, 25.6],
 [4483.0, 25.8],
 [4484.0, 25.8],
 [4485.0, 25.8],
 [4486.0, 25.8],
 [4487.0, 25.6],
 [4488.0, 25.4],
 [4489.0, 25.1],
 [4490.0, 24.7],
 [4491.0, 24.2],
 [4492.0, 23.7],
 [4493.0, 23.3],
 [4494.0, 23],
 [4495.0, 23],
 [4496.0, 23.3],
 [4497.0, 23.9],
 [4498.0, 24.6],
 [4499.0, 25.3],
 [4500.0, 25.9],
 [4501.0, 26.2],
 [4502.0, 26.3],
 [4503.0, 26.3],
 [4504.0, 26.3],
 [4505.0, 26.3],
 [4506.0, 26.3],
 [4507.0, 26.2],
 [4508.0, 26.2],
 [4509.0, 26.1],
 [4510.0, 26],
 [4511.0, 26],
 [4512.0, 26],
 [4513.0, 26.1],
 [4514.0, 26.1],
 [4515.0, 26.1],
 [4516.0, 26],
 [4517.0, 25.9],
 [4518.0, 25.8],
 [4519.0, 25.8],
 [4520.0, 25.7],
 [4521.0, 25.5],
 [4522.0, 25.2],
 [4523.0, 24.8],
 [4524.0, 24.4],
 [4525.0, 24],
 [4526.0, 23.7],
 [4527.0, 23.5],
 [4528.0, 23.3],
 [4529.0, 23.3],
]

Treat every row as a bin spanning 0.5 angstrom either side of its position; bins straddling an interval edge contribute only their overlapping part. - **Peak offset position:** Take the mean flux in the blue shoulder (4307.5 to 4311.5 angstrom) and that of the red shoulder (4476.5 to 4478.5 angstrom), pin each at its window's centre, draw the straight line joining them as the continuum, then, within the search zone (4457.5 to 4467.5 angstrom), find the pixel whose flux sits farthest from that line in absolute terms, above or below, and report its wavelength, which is 4458.0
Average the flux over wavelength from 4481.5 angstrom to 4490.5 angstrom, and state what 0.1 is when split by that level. 0.0039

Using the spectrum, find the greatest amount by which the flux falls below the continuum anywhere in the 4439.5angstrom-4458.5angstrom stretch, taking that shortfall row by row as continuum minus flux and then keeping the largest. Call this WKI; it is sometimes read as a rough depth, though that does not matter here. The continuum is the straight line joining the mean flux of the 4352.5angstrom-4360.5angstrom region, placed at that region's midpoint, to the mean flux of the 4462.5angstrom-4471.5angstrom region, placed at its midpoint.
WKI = 1.3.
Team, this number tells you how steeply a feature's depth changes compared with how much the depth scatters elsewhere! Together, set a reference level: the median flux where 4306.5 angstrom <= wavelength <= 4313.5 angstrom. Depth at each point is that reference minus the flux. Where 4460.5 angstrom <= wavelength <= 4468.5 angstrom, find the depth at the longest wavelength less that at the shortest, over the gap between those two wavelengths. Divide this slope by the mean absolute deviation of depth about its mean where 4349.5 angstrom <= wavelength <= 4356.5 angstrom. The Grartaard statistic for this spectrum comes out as -1.3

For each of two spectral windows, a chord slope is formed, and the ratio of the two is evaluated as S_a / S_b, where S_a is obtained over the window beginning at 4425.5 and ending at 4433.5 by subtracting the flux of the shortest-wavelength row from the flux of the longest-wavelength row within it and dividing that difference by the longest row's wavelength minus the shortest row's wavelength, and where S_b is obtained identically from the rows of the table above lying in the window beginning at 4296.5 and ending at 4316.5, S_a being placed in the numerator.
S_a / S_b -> -0.3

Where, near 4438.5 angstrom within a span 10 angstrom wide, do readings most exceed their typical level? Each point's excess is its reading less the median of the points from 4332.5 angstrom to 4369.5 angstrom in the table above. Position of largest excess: 4434.0 angstrom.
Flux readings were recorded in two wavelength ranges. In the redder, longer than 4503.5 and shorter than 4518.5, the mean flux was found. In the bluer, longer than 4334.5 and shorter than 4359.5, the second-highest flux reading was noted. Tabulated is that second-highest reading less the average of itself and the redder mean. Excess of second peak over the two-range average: -2.9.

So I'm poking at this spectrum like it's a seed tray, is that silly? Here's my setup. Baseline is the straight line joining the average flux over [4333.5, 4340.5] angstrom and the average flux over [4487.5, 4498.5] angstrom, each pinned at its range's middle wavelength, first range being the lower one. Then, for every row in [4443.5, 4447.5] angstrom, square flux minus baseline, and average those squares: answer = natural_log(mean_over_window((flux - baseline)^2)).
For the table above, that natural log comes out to -1.2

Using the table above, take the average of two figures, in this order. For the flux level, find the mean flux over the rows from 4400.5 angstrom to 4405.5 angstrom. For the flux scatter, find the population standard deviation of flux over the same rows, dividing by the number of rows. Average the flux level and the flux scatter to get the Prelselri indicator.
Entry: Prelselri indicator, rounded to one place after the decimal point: 10.6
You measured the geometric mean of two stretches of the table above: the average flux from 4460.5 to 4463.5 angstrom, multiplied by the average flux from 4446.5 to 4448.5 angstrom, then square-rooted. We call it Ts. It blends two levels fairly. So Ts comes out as 21.8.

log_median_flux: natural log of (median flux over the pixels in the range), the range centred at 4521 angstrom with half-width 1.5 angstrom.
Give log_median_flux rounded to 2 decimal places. 3.24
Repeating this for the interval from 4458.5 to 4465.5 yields 3.08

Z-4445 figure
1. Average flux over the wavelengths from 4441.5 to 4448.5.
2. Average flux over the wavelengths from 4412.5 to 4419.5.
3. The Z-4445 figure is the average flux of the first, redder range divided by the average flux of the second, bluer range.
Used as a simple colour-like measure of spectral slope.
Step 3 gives 1.0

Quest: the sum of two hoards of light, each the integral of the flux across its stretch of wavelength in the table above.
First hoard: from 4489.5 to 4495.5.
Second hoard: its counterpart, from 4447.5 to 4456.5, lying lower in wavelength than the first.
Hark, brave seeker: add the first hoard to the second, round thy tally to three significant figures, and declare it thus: 335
